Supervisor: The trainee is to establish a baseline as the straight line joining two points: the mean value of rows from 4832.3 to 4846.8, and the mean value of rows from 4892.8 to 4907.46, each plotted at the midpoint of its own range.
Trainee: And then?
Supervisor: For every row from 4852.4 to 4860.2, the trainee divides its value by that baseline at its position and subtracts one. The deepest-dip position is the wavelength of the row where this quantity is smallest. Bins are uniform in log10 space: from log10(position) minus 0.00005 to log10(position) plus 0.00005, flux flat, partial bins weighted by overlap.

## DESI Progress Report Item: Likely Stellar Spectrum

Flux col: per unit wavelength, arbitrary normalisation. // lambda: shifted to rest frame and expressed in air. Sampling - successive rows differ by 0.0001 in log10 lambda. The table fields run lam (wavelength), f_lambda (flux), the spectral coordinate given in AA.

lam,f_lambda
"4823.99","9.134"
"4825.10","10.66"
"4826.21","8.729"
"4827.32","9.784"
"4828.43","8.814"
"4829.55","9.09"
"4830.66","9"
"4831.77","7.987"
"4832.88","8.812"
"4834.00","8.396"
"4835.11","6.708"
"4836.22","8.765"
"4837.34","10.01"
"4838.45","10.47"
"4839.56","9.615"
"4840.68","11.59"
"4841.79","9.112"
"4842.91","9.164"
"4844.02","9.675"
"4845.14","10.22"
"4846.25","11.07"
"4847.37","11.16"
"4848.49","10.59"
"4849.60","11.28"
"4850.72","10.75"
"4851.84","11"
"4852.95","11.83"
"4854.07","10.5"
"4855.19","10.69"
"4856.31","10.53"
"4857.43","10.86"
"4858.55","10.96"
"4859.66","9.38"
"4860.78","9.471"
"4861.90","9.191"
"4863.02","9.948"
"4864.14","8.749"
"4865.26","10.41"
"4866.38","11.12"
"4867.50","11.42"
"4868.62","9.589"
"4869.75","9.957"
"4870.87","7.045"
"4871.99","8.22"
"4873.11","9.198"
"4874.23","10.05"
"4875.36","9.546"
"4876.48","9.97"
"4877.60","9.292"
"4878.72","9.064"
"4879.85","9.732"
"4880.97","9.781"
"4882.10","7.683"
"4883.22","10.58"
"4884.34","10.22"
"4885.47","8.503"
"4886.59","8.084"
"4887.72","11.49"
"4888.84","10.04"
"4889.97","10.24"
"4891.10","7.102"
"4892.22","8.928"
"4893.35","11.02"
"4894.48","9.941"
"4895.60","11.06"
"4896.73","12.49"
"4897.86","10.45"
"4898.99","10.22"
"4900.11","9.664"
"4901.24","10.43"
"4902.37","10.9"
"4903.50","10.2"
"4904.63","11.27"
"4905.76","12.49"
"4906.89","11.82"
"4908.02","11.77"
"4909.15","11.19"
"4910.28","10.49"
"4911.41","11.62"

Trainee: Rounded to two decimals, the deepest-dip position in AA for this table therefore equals 4859.66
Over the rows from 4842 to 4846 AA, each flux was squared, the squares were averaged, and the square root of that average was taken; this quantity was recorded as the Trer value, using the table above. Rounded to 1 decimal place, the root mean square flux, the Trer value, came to 9.7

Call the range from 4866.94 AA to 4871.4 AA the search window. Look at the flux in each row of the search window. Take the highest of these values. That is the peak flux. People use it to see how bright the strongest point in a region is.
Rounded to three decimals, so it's 11.420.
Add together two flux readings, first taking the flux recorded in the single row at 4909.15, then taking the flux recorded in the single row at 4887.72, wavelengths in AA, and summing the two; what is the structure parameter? 22.7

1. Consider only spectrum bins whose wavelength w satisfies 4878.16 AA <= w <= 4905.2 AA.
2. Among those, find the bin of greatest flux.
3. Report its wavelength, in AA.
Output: 4896.73 AA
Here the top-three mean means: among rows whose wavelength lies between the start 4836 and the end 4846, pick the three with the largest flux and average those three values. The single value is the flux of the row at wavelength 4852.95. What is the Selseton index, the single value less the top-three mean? 1.1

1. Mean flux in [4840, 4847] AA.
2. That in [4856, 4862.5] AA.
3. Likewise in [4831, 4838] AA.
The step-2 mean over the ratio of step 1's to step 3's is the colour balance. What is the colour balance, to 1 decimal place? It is 8.4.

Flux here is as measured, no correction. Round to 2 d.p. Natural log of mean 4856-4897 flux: 2.28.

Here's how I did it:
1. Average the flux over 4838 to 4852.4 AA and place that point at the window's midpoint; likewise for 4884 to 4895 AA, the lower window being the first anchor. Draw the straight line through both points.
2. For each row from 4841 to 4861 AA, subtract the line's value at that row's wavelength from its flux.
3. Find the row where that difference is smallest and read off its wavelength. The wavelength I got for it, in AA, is 4841.79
